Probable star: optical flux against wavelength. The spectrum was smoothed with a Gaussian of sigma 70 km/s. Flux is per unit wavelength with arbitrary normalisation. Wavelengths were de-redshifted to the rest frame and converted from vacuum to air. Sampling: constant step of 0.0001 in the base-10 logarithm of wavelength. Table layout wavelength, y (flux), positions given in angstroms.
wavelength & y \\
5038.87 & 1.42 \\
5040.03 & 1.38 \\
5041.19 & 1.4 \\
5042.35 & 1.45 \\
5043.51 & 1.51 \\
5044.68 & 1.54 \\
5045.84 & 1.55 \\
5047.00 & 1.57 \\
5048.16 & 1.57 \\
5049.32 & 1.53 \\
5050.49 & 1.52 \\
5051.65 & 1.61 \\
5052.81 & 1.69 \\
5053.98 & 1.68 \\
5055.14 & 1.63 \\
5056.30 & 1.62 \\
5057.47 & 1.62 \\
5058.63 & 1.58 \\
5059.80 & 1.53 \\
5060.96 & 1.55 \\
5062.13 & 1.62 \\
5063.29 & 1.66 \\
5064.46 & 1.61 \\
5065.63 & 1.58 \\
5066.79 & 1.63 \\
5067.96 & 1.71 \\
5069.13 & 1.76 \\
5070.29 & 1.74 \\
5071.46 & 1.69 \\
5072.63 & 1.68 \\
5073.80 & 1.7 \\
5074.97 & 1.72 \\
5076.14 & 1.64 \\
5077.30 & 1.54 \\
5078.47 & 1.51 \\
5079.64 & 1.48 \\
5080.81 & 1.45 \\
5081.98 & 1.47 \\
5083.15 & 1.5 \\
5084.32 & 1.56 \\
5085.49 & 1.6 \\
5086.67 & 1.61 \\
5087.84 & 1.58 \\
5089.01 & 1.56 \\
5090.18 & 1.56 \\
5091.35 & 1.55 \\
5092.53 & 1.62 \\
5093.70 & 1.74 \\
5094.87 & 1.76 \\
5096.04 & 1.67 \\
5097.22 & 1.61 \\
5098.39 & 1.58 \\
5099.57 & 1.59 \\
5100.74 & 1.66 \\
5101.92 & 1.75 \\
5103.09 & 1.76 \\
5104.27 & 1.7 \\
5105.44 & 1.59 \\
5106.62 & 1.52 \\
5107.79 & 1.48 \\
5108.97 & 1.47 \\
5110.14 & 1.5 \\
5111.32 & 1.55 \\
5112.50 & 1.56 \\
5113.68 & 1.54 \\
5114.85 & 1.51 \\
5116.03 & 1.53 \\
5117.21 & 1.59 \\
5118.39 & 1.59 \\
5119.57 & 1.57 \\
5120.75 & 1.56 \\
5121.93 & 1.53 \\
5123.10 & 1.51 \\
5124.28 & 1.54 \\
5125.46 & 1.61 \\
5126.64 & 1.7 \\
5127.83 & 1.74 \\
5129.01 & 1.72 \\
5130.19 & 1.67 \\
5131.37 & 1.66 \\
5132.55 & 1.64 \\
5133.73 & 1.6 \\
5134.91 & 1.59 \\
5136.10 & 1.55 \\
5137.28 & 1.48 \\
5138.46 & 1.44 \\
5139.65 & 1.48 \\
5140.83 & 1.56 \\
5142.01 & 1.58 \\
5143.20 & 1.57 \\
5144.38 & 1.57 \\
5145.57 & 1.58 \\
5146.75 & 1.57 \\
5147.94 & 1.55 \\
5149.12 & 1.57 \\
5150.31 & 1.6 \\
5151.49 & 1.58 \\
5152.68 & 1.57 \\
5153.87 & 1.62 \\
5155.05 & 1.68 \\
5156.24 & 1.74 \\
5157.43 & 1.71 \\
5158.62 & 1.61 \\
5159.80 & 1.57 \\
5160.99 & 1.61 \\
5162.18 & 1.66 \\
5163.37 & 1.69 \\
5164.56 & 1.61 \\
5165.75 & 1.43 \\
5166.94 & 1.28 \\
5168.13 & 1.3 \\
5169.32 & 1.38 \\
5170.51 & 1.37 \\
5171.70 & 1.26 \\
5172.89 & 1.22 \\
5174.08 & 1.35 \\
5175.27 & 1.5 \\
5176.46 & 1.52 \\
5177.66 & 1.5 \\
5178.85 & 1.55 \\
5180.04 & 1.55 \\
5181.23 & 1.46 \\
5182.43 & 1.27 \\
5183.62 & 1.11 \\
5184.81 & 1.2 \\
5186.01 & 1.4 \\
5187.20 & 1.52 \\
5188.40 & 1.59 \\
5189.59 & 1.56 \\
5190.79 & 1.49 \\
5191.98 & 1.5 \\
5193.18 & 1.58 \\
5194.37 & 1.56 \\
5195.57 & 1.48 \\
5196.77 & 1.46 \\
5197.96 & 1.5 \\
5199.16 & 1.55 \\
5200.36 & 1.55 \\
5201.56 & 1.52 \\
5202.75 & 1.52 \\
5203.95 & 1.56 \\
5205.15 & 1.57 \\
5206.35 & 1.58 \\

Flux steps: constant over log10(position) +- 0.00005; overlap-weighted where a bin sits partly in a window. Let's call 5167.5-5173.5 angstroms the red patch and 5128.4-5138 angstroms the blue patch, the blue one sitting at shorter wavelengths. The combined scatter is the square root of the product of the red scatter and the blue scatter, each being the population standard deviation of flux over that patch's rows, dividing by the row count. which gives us 0.066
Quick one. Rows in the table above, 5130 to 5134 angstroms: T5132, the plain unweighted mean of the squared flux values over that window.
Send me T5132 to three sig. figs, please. 2.70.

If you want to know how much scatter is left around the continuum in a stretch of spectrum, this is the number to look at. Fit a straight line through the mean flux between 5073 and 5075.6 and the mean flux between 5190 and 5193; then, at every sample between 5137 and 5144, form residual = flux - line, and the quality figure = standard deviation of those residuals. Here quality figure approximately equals 0.06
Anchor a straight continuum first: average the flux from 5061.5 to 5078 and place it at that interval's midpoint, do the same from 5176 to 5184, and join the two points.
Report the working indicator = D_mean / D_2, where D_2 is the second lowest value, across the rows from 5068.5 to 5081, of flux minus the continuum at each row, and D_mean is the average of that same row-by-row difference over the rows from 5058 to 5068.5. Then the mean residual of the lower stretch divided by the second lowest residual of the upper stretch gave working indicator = 0.4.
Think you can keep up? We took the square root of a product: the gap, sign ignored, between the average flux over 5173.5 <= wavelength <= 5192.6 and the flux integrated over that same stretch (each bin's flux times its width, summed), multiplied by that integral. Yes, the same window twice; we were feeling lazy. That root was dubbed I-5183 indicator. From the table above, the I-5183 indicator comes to 26.8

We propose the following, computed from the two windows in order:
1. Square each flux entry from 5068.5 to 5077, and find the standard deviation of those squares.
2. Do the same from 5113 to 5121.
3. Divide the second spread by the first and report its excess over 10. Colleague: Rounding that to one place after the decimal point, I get -9.3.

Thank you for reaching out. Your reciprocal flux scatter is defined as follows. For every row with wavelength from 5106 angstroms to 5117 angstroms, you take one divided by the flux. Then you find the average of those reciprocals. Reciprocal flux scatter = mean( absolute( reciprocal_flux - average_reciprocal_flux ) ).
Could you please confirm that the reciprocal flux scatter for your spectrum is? 0.011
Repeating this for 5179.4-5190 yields 0.079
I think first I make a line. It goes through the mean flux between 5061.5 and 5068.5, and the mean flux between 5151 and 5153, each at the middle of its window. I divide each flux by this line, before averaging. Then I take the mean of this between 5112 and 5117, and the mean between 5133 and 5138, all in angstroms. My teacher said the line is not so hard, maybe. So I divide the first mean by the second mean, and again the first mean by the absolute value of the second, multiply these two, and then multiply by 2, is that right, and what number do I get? 1.9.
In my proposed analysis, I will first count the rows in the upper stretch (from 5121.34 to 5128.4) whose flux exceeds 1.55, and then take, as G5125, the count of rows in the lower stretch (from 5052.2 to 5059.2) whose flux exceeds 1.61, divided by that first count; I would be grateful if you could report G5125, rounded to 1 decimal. 1.7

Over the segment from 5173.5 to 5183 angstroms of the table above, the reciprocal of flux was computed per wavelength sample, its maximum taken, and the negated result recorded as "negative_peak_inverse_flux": -0.787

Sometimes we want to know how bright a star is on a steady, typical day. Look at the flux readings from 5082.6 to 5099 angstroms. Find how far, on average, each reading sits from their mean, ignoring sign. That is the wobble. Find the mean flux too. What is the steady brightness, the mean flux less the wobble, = 1.55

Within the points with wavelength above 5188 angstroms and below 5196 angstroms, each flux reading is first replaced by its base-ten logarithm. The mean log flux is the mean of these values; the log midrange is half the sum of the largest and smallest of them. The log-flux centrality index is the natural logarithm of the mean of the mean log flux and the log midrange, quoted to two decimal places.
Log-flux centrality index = -1.68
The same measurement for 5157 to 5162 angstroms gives -1.55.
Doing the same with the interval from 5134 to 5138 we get -1.68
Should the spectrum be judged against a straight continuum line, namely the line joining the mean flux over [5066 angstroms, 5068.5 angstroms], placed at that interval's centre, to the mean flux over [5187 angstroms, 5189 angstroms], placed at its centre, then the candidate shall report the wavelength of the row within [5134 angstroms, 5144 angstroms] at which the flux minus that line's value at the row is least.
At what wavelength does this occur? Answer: 5138.46 angstroms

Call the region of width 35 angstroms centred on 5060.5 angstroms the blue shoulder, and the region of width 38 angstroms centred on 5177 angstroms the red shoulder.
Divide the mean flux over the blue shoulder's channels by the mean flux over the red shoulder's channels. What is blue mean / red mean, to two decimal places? 1.11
